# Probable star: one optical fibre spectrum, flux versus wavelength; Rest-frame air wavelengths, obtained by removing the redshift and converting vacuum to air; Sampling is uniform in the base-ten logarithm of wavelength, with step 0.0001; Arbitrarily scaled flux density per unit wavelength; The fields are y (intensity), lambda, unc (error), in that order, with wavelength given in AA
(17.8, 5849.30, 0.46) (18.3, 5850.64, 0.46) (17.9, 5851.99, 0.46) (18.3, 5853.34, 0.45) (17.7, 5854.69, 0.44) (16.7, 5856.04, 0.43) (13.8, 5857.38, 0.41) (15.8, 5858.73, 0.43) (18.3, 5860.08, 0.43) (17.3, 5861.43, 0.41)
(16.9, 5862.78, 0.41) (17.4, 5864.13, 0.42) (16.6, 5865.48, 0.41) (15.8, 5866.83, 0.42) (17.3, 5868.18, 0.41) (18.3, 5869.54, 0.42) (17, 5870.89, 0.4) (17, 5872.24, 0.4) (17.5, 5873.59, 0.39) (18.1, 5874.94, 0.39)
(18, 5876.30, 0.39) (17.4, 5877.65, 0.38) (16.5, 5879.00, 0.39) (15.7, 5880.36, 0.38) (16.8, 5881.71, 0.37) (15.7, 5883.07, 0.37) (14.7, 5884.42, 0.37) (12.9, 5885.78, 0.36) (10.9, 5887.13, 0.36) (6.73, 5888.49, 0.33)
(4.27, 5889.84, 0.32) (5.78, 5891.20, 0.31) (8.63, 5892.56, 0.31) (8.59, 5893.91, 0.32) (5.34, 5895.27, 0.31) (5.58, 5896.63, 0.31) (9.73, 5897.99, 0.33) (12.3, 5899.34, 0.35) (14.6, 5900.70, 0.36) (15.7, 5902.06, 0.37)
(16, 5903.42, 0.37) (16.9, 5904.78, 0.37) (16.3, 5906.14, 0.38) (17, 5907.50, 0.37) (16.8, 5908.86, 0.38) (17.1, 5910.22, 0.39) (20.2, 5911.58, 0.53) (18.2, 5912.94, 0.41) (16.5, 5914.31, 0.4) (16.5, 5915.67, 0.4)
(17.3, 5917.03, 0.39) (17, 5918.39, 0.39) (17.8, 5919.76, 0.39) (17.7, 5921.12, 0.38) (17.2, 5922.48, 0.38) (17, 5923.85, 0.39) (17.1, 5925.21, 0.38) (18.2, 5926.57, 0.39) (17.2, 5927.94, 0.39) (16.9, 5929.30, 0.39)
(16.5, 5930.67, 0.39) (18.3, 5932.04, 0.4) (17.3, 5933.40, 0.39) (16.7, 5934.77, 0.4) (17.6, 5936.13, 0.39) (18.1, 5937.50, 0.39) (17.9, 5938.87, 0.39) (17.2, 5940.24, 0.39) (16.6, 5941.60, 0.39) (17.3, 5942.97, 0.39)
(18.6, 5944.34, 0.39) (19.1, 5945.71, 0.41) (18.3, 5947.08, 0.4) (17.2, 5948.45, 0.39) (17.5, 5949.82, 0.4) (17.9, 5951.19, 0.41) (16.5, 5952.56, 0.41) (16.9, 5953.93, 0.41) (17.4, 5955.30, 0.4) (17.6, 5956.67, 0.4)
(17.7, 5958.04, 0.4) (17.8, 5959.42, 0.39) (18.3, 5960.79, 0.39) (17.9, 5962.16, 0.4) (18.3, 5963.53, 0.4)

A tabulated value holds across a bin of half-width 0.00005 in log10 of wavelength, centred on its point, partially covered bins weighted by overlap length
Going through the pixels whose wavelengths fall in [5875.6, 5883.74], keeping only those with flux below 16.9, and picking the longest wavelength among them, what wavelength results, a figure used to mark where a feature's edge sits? 5883.07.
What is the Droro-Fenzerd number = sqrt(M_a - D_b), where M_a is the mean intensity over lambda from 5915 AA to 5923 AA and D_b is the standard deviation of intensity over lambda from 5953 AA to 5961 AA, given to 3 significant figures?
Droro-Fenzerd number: 4.10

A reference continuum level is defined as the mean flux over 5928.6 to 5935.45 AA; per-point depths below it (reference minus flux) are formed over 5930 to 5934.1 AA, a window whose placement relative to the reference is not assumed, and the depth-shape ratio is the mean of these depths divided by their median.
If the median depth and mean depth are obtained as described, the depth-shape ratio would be 1.4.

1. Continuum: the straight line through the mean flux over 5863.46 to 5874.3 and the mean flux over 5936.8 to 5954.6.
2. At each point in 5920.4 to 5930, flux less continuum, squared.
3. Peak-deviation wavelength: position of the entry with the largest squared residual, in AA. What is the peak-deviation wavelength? 5926.57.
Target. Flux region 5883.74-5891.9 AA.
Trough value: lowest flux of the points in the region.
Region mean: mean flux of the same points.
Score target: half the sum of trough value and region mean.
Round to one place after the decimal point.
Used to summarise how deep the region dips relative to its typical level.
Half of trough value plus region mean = 6.7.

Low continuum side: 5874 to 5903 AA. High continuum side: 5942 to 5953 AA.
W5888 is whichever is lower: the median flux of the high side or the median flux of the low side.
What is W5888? 12.9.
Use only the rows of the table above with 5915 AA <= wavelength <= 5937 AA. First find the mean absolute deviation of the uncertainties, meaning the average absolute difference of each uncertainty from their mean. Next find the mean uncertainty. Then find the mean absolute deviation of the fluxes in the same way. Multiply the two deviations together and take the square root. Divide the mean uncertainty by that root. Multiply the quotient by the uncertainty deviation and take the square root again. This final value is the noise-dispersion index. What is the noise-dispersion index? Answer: 0.193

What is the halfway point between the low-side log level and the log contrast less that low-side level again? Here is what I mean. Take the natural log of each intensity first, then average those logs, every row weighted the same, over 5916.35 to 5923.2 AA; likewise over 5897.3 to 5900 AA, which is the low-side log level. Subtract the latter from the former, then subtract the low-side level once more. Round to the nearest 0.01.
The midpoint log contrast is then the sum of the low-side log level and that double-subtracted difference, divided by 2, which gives 0.23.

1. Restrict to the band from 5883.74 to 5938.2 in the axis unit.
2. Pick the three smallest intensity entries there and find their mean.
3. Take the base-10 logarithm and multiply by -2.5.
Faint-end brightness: -1.76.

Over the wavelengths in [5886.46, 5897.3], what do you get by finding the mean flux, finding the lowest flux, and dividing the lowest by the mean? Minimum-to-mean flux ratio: 0.61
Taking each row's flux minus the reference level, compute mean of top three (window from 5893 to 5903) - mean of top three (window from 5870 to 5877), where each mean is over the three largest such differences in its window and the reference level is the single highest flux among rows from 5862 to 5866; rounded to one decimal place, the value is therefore -3.7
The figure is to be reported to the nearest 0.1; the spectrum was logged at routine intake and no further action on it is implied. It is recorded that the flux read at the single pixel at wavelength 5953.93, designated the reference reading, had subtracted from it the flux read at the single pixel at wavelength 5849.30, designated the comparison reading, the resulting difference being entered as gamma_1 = -0.9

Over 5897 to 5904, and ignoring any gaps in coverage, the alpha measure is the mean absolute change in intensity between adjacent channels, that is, 1.6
